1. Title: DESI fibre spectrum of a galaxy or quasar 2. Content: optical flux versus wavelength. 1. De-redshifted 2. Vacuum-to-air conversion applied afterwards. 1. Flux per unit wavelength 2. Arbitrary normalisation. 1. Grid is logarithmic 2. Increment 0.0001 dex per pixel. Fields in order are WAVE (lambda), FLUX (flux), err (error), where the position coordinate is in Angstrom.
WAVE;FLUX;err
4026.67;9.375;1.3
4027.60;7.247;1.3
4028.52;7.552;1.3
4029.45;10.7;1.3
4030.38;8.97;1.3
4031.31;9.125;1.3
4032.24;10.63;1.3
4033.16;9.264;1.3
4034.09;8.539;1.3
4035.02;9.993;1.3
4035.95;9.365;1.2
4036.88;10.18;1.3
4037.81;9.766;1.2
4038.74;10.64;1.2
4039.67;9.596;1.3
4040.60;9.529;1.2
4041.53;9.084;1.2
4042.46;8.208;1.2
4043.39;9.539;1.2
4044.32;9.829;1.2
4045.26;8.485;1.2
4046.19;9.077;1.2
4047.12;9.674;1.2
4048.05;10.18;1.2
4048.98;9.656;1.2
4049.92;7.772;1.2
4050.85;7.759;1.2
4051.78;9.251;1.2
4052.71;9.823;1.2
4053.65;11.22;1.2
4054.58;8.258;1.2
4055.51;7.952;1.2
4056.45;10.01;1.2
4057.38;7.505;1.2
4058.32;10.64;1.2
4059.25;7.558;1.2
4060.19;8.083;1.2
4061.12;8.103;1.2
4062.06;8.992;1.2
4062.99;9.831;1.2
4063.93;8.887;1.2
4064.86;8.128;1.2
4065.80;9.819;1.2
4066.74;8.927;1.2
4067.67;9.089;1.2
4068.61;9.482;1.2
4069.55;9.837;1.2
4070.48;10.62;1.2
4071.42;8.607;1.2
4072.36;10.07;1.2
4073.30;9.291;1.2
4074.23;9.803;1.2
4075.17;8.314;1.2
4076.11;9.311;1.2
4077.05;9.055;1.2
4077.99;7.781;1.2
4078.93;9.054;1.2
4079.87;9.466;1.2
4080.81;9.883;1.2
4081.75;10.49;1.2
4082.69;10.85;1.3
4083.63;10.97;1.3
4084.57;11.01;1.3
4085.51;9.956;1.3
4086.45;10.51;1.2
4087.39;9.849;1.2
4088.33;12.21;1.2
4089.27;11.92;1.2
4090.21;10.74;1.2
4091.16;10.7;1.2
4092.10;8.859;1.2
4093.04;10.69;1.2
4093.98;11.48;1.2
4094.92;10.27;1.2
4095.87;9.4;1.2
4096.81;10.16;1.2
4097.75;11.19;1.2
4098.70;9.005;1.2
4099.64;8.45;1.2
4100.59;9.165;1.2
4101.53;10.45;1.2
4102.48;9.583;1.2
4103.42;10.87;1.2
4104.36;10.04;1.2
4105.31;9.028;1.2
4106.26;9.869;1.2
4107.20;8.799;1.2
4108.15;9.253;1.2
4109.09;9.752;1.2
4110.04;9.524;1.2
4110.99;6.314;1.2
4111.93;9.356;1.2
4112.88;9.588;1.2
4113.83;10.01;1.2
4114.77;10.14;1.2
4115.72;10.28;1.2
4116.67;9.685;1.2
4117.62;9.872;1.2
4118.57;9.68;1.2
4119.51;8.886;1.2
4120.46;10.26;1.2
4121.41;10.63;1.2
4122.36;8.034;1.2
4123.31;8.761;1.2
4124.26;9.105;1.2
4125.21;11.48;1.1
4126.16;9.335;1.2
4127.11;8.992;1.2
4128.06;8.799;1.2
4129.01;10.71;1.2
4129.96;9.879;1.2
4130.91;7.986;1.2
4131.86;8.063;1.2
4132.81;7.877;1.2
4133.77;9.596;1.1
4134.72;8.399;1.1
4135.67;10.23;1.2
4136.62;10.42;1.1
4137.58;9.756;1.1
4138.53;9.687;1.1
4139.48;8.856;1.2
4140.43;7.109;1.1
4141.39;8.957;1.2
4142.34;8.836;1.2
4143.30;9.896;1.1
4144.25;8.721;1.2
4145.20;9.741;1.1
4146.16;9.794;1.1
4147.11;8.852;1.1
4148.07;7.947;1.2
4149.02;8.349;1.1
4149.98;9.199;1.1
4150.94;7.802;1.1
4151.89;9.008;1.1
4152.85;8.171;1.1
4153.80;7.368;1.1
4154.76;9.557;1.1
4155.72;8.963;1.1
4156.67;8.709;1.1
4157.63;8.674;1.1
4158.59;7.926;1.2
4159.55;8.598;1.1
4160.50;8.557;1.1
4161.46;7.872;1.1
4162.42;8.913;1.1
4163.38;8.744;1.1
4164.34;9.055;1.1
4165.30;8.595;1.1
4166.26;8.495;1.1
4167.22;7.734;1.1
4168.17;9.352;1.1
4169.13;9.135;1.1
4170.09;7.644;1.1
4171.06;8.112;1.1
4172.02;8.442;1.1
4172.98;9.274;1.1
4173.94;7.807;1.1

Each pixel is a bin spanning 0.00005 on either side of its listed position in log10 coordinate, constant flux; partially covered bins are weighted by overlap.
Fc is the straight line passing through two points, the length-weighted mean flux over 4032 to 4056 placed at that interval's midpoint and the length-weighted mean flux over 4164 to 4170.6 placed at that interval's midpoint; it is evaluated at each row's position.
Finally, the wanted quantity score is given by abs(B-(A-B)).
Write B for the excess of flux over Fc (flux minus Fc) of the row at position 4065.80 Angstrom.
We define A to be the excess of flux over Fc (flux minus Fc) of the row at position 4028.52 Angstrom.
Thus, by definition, 3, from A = -1.9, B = 0.6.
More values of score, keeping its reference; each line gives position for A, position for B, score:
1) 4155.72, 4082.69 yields 3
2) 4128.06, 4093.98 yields 5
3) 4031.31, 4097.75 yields 5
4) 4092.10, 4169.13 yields 1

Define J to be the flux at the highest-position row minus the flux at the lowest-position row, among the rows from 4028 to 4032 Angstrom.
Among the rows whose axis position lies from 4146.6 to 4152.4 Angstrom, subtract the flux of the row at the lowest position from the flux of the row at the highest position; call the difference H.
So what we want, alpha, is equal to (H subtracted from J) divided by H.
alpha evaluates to 9.1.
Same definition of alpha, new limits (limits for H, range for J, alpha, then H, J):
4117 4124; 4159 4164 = -1.1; -1.1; 0.1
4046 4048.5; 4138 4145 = -1.9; 1.1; -1.0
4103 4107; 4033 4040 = -1.3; -1.0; 0.3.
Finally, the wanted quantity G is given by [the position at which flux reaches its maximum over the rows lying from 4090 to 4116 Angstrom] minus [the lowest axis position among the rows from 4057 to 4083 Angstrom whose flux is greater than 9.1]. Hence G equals 35.7 Angstrom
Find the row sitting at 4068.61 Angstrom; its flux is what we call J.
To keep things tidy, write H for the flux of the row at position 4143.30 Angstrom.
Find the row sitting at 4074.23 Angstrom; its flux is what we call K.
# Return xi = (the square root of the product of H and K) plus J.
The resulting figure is 19.3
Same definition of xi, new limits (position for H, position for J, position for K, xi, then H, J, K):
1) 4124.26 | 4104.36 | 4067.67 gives 19.1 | 9.105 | 10.04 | 9.089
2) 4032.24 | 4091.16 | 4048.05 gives 21.1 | 10.63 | 10.7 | 10.18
